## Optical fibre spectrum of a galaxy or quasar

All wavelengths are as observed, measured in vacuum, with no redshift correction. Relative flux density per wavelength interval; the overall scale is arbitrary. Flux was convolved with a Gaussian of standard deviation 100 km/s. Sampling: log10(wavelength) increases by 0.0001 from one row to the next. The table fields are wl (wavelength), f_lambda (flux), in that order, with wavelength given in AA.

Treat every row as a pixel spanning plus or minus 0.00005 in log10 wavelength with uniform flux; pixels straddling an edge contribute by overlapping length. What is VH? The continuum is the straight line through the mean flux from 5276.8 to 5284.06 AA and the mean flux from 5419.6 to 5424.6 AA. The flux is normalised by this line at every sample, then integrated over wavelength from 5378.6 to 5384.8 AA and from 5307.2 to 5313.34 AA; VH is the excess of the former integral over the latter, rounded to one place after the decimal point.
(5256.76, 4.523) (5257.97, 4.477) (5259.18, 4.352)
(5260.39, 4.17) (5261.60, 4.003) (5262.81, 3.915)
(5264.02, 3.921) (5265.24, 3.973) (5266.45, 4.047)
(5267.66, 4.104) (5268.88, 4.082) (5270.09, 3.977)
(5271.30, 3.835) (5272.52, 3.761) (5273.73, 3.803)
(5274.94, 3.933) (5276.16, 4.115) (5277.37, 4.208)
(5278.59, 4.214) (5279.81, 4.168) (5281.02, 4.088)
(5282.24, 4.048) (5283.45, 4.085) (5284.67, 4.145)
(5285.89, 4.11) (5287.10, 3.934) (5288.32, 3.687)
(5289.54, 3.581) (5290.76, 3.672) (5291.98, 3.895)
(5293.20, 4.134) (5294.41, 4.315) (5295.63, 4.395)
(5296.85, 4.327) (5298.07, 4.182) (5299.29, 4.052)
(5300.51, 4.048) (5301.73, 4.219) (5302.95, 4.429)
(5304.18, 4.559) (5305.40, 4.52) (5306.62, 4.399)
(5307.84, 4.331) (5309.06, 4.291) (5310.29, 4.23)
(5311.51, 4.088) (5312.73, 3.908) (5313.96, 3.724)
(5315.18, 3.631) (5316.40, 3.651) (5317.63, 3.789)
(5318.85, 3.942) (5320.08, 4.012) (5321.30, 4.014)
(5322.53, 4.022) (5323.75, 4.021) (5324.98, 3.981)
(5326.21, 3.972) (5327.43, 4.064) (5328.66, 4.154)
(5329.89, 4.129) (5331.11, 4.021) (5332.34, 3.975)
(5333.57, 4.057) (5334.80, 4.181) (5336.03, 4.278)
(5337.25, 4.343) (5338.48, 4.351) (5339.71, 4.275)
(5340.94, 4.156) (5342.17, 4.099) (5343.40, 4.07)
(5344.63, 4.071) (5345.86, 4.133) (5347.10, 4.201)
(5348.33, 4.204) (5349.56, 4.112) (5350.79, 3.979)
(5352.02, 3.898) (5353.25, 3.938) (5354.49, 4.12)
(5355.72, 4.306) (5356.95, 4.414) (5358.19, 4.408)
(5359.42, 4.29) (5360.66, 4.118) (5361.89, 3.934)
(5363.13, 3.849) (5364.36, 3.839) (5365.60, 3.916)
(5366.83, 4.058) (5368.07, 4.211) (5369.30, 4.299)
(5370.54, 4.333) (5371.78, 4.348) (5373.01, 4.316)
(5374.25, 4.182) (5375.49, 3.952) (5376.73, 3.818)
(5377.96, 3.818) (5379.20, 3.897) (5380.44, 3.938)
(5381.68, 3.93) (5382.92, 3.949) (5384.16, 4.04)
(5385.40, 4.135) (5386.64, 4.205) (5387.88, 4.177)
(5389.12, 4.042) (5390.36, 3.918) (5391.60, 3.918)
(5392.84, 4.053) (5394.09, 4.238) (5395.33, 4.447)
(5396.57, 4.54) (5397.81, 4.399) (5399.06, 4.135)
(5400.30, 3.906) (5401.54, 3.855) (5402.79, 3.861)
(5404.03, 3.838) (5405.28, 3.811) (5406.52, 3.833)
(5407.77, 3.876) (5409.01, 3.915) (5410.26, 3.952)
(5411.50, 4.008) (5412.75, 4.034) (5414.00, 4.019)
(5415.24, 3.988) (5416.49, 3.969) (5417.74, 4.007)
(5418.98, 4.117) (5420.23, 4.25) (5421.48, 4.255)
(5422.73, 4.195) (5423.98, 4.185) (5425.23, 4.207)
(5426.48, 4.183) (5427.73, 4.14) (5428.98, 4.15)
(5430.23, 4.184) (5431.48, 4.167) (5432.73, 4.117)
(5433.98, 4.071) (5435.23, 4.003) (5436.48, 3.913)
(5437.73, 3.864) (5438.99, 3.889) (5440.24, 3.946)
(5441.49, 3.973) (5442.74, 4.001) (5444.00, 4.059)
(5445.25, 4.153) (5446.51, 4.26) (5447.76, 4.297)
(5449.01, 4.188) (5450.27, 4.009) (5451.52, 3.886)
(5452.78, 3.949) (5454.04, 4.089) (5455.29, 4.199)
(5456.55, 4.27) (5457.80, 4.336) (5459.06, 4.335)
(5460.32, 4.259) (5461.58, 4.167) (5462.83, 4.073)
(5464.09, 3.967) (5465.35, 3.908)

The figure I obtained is -0.3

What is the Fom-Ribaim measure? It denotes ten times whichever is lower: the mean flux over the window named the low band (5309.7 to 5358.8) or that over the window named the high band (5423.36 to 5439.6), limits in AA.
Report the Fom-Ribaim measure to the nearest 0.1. 40.7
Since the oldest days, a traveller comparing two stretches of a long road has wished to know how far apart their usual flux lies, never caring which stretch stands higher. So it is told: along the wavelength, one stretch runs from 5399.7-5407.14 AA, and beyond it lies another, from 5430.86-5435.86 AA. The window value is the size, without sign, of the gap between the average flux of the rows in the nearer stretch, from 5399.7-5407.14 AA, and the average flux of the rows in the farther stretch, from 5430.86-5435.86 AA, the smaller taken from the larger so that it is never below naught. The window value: 0.24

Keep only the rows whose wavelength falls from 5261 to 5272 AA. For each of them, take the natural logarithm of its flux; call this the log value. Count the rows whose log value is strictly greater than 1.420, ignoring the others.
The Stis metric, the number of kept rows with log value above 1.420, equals 0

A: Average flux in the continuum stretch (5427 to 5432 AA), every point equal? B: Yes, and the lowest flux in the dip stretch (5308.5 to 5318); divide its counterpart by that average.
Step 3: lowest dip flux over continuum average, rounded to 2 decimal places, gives 0.87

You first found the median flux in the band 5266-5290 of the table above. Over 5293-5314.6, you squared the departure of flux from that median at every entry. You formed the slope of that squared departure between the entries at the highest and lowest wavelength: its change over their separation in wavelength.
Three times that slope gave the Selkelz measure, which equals 0.016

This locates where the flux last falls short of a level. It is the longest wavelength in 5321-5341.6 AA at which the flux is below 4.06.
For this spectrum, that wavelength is 5333.57 AA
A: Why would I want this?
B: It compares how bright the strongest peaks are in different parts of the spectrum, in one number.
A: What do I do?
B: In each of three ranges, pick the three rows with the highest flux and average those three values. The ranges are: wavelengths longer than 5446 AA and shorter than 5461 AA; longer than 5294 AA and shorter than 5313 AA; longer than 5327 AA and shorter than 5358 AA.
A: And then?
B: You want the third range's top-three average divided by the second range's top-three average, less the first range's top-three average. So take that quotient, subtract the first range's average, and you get -3.35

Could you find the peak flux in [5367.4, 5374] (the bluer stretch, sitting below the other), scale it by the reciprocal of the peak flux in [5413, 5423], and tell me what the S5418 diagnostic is 1.02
